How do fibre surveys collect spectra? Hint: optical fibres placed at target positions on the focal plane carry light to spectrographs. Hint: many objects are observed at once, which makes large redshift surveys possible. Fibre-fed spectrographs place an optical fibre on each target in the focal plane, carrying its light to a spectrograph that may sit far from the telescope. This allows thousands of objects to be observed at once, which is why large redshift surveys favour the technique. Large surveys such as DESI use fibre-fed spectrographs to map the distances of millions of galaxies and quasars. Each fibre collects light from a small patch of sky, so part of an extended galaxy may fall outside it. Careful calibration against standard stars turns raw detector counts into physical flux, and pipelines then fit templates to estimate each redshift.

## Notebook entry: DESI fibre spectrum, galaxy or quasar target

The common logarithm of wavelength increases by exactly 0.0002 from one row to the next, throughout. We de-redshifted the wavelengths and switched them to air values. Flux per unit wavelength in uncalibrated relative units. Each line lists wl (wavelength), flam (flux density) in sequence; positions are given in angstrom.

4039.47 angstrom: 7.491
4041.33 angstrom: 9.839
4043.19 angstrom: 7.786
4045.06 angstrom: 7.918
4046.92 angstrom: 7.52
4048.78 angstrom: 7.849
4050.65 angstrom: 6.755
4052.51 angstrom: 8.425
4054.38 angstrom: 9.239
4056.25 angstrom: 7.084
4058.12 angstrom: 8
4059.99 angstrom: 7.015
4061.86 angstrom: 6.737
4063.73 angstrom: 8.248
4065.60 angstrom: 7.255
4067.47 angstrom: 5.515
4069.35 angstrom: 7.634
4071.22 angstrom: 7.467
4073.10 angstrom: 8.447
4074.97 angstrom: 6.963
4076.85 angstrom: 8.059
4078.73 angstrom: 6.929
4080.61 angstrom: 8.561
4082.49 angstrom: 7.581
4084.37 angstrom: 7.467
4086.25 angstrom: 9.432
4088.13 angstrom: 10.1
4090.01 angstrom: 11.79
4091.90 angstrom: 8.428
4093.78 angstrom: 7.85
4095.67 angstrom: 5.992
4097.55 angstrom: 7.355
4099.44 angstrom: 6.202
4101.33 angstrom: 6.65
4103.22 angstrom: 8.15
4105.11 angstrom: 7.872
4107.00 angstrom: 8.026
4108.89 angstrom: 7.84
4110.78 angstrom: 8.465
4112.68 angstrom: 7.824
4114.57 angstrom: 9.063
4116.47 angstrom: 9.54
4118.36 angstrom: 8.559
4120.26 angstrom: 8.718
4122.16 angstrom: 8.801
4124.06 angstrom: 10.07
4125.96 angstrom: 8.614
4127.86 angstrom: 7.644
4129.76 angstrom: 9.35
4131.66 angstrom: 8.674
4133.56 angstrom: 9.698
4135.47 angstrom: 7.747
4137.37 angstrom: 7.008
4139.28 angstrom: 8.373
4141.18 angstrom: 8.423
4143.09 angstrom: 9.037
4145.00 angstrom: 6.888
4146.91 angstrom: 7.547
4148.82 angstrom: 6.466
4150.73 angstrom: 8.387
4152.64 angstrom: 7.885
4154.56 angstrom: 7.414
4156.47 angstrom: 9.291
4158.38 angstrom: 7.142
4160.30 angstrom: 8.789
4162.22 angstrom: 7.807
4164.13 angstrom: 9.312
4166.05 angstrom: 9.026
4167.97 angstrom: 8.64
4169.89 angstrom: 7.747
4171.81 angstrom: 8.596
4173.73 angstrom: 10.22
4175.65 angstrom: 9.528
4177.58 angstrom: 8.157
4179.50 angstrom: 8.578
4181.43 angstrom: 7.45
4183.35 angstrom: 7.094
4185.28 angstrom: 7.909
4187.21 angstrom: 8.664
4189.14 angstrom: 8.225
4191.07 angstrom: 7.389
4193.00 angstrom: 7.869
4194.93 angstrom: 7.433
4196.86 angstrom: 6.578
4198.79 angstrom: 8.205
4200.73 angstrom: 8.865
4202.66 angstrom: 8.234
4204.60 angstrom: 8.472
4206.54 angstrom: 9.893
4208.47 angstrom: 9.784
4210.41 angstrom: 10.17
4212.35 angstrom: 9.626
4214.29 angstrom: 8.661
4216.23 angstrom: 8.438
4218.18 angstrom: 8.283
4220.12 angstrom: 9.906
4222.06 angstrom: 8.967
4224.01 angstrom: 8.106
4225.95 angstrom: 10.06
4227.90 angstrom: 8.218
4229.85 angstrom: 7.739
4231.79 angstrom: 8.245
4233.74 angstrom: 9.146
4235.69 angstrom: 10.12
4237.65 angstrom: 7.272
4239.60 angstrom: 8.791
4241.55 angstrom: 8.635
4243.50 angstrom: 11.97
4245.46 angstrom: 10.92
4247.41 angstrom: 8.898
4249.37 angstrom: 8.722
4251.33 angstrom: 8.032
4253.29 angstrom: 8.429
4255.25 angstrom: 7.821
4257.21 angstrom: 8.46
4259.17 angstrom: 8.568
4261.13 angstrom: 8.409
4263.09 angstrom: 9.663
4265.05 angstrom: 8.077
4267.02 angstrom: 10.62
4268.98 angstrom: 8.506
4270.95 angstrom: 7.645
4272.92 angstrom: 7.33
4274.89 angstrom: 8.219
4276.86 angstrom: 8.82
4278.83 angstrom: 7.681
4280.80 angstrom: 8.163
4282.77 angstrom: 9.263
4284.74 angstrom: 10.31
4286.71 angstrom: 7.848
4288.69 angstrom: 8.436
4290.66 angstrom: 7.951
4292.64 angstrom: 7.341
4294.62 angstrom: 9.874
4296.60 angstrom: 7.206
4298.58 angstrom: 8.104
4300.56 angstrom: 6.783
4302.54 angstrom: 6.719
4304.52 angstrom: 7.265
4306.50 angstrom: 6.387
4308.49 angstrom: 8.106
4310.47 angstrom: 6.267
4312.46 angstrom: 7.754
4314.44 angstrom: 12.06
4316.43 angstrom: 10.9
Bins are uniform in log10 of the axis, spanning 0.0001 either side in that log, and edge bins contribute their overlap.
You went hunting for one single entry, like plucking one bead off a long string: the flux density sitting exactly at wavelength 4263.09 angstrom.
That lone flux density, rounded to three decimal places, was 9.663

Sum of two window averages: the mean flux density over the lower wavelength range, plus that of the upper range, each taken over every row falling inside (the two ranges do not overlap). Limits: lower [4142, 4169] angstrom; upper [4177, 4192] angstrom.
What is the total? 16.0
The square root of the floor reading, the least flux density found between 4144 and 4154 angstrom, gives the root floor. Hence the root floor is 2.54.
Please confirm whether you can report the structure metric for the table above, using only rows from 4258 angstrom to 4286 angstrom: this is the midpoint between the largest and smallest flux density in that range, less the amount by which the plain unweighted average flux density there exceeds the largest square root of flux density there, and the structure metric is 3.6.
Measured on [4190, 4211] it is 3.1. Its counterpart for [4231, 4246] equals 3.7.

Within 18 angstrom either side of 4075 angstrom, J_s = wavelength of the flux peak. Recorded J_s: 4090.01 angstrom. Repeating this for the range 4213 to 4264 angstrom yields 4243.50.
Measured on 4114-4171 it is 4124.06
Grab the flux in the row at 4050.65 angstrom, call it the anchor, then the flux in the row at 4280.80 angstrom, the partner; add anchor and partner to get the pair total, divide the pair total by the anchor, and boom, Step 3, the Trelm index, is 2.21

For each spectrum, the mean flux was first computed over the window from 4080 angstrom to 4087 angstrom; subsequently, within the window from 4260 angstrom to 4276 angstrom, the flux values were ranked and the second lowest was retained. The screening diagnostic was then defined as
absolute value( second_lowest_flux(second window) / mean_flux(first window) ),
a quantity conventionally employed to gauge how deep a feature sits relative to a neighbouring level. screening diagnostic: 0.93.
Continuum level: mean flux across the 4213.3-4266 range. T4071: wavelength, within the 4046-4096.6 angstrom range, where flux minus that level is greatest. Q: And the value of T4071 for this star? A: 4090.01 angstrom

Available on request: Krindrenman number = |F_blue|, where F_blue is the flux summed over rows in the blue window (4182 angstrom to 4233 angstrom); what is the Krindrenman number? 221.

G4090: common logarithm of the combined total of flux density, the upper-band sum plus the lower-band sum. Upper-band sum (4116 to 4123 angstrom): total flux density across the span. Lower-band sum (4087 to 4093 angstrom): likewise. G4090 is 1.82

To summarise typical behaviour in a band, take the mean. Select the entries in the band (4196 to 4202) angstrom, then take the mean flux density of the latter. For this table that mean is 7.9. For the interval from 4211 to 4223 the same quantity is 9.0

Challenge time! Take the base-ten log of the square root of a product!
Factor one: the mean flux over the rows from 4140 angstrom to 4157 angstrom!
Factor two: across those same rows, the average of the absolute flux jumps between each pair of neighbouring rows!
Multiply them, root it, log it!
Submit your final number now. 0.48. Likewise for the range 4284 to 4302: 0.54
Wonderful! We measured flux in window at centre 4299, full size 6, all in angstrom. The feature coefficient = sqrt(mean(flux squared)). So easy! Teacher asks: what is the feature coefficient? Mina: 7.4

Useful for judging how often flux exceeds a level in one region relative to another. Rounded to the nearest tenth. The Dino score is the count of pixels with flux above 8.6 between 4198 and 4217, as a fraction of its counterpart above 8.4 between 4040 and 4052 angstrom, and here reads 6.0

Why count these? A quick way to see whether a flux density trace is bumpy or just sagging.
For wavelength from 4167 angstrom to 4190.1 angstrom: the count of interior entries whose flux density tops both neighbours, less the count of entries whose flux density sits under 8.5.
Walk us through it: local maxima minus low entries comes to -3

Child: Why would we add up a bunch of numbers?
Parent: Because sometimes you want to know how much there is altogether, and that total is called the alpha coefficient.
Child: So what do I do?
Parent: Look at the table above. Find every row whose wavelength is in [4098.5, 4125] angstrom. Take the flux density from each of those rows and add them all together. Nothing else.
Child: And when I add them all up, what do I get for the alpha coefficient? 116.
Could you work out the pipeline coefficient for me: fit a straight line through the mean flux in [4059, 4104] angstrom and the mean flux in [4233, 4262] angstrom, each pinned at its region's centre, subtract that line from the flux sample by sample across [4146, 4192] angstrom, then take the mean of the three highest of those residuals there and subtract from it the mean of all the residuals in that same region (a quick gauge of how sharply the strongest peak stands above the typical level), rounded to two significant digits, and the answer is 1.5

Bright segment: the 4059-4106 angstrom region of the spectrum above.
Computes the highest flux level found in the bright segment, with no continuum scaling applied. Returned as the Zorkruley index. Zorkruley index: 11.79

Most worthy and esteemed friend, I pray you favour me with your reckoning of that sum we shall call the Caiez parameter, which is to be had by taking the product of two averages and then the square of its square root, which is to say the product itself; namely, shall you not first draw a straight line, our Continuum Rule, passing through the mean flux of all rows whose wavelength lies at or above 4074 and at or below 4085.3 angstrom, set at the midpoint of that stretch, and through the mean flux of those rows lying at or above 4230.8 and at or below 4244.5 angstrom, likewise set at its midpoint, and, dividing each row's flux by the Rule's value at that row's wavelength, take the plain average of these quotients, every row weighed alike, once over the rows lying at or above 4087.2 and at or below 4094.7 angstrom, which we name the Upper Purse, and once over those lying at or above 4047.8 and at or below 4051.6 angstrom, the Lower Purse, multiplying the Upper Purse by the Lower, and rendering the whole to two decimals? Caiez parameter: 1.24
